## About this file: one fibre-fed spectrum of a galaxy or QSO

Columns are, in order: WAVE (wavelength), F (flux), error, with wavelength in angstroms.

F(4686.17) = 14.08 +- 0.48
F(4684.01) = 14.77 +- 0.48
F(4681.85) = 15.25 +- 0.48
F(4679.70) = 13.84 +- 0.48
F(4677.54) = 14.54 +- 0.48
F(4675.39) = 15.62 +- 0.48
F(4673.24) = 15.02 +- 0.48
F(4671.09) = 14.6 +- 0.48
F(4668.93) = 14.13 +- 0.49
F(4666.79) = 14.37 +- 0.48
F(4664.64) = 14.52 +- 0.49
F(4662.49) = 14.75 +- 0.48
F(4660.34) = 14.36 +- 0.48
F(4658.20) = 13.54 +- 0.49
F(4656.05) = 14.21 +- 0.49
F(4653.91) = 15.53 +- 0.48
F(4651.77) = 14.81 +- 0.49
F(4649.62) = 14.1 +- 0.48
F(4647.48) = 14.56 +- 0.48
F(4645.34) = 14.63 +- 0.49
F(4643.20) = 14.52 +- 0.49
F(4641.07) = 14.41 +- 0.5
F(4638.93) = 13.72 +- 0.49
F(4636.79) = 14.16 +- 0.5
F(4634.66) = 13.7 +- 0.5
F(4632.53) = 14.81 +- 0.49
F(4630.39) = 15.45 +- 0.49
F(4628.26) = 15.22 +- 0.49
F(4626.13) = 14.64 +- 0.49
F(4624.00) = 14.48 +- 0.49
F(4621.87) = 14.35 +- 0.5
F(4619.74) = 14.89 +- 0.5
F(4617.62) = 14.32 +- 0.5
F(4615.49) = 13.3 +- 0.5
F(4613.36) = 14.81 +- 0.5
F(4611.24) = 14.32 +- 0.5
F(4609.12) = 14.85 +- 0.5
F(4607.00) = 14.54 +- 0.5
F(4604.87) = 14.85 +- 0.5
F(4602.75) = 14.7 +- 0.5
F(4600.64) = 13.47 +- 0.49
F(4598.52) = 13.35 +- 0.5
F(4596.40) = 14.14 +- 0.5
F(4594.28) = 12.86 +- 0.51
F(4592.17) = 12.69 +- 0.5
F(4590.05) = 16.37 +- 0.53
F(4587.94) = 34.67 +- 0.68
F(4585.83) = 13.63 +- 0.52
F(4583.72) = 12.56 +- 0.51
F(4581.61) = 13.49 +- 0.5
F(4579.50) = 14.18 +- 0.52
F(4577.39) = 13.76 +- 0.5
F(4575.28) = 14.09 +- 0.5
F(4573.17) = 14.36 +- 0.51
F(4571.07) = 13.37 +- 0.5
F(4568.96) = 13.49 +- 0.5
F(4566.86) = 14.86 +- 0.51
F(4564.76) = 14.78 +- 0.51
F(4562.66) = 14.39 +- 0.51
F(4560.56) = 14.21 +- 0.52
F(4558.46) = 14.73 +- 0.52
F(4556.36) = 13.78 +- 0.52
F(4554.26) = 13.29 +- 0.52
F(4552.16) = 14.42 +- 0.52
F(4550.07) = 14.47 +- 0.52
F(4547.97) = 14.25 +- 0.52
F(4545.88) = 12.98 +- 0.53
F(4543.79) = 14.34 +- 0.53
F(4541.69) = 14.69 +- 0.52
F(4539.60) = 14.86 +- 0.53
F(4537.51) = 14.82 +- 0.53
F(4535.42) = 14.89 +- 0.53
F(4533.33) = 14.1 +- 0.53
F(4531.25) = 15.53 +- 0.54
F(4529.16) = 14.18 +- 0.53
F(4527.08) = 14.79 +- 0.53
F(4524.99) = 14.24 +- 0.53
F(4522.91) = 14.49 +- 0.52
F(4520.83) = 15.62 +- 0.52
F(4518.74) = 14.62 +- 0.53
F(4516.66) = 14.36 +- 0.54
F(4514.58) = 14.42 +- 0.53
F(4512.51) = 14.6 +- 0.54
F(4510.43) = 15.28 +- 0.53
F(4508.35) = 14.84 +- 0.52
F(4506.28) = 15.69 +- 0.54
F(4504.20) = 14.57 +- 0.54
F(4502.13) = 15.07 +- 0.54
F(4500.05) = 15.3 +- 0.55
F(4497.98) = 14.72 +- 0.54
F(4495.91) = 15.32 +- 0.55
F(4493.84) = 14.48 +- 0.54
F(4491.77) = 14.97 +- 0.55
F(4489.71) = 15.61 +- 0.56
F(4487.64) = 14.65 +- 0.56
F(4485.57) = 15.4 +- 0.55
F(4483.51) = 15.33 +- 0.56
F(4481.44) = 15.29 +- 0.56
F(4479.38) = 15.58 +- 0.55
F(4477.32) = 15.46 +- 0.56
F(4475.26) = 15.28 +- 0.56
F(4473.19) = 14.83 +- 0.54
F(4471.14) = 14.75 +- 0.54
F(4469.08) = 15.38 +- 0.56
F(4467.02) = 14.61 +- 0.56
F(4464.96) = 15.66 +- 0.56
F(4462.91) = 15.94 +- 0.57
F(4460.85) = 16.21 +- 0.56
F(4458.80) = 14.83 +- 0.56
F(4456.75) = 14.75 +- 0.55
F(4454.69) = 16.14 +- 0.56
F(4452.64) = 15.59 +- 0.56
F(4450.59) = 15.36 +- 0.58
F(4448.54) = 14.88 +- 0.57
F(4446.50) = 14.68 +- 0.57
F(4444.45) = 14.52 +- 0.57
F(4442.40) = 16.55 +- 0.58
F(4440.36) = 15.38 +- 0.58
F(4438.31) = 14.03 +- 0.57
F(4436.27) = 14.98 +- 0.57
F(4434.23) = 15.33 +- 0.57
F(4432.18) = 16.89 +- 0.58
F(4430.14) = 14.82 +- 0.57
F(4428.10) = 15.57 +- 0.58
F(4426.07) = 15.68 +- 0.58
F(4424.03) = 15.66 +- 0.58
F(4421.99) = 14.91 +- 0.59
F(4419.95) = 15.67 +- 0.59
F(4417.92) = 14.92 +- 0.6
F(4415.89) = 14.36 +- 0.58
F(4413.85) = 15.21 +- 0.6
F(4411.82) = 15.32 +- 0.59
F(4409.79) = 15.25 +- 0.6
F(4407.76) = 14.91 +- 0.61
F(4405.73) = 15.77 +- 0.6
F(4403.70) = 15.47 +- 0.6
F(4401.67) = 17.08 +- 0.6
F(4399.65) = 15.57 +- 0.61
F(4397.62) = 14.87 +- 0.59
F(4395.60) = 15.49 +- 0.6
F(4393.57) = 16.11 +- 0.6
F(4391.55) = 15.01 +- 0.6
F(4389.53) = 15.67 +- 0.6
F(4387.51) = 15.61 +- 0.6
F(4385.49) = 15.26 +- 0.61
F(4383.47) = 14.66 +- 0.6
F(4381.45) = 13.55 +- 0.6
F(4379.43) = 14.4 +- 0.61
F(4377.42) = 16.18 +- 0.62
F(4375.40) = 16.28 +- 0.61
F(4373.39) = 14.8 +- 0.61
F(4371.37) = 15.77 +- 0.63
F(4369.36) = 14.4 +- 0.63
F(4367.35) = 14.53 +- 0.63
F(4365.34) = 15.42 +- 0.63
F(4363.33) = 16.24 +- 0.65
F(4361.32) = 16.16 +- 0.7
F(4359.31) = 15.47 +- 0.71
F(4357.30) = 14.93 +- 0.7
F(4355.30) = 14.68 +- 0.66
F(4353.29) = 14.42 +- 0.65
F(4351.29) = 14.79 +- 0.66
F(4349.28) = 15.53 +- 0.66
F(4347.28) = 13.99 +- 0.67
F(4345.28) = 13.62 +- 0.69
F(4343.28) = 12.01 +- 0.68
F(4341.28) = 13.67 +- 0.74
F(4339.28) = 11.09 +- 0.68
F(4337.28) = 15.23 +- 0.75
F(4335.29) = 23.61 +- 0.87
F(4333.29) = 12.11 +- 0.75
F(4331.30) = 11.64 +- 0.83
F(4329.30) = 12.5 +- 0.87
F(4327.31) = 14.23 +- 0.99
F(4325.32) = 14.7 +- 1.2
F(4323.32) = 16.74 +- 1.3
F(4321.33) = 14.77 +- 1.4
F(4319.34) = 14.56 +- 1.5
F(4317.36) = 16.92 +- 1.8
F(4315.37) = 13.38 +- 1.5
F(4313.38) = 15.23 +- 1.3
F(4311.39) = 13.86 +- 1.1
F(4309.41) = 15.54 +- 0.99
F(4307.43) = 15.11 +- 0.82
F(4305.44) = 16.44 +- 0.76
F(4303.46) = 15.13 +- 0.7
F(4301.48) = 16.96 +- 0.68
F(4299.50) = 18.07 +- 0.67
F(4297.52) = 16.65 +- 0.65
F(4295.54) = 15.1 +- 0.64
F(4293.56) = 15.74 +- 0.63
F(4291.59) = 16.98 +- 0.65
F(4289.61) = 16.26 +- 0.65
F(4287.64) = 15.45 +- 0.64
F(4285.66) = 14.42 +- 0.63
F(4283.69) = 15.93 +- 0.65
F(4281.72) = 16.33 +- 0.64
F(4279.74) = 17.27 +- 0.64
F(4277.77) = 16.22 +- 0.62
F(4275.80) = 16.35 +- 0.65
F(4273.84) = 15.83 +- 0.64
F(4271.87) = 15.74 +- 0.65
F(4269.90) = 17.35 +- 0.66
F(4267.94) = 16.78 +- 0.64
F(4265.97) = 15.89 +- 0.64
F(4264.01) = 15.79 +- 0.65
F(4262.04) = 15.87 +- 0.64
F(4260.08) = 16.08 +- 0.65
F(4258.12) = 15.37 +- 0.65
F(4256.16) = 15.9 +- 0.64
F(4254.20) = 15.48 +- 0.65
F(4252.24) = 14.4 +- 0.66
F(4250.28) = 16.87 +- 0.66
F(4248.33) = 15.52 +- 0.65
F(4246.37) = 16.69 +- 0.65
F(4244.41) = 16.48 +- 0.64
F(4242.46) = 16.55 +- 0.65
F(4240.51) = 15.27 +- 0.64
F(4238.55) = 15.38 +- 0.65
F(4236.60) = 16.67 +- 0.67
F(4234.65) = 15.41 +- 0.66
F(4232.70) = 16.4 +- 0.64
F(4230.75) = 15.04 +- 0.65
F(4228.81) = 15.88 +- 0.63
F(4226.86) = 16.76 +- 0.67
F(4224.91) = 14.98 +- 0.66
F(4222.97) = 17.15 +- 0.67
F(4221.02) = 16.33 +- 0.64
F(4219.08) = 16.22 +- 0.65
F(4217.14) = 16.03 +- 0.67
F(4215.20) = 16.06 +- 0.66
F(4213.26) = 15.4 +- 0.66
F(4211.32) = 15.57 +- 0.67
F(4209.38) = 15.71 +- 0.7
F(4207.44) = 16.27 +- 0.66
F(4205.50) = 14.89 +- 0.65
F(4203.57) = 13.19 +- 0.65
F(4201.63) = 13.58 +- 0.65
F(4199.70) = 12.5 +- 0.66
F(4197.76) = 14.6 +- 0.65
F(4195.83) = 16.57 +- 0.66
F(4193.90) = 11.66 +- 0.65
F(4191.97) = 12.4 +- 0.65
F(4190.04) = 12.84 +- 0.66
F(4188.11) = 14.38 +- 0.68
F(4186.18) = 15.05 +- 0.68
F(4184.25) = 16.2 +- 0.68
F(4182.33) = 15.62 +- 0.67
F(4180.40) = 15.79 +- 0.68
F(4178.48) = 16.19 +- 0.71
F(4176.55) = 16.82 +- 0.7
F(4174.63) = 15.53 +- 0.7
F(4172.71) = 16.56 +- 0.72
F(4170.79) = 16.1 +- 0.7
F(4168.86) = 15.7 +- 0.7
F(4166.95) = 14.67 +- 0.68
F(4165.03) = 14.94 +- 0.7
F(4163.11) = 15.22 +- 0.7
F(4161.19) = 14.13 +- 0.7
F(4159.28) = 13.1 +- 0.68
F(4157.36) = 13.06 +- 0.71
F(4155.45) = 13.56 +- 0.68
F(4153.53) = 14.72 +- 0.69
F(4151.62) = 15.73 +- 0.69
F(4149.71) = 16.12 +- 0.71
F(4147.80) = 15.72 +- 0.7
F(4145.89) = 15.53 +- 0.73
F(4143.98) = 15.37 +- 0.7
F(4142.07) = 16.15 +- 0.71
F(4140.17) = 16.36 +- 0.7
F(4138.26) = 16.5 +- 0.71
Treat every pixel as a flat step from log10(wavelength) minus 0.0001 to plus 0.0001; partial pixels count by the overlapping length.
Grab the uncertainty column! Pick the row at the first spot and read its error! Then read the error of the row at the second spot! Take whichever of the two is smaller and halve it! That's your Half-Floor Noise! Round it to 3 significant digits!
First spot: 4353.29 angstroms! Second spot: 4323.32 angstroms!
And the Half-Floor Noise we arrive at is 0.325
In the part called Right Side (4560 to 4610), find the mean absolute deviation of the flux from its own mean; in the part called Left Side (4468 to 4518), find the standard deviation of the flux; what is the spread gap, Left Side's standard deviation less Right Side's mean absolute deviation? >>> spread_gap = -1.4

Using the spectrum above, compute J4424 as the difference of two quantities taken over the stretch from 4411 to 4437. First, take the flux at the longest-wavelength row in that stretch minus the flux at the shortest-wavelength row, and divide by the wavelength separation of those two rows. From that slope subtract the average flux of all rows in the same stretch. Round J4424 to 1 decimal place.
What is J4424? -15.3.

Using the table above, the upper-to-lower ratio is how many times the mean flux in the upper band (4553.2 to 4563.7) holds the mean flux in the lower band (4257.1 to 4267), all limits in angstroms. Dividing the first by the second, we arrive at 0.891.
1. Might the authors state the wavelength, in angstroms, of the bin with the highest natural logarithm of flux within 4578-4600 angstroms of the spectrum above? 4587.94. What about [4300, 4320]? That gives 4301.48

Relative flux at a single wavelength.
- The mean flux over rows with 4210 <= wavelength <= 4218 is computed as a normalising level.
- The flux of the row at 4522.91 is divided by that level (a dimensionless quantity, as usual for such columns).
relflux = 0.919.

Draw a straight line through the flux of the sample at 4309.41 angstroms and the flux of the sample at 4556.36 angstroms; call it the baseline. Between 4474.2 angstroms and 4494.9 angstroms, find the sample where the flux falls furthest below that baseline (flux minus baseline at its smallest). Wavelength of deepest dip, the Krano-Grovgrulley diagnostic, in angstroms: 4493.84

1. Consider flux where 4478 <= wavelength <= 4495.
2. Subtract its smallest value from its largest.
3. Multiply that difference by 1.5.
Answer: 1.7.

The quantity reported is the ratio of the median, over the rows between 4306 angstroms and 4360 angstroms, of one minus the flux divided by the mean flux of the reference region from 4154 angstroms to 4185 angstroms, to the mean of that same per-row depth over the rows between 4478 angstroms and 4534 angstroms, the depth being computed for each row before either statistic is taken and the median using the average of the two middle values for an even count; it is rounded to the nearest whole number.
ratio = 2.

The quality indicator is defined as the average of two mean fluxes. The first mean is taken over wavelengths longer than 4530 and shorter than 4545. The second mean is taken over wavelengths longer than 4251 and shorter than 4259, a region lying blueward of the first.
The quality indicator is 15.02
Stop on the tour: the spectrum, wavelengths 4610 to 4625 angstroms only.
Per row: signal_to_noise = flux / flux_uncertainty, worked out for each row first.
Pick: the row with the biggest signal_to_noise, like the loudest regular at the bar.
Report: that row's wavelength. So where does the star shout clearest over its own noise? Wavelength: 4619.74 angstroms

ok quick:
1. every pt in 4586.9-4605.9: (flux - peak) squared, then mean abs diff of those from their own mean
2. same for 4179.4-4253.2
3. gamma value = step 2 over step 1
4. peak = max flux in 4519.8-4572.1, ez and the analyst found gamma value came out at 0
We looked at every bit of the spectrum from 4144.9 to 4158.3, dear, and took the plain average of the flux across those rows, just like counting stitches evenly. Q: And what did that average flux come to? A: 14.92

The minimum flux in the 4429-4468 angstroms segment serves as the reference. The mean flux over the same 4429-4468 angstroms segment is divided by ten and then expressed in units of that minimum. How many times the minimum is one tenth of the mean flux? 0.109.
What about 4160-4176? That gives 0.109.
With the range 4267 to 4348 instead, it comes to 0.138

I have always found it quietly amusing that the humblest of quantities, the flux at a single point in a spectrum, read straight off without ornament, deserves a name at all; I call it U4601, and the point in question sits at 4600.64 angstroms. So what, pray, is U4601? 13.47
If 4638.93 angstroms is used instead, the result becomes 13.72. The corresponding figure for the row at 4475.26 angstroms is 15.28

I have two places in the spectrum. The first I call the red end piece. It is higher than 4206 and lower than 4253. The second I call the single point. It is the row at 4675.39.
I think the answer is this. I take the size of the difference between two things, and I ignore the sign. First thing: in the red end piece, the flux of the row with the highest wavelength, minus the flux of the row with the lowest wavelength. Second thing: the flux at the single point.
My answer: 17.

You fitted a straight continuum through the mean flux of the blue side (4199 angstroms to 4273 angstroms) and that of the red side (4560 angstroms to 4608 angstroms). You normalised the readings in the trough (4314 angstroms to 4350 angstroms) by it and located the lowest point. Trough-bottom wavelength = 4339.28 angstroms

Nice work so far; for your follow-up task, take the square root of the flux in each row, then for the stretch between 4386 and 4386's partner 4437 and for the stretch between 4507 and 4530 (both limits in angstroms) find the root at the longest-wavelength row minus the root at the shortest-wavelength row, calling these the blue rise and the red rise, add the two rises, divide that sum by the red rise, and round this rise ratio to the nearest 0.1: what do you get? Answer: 1.9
